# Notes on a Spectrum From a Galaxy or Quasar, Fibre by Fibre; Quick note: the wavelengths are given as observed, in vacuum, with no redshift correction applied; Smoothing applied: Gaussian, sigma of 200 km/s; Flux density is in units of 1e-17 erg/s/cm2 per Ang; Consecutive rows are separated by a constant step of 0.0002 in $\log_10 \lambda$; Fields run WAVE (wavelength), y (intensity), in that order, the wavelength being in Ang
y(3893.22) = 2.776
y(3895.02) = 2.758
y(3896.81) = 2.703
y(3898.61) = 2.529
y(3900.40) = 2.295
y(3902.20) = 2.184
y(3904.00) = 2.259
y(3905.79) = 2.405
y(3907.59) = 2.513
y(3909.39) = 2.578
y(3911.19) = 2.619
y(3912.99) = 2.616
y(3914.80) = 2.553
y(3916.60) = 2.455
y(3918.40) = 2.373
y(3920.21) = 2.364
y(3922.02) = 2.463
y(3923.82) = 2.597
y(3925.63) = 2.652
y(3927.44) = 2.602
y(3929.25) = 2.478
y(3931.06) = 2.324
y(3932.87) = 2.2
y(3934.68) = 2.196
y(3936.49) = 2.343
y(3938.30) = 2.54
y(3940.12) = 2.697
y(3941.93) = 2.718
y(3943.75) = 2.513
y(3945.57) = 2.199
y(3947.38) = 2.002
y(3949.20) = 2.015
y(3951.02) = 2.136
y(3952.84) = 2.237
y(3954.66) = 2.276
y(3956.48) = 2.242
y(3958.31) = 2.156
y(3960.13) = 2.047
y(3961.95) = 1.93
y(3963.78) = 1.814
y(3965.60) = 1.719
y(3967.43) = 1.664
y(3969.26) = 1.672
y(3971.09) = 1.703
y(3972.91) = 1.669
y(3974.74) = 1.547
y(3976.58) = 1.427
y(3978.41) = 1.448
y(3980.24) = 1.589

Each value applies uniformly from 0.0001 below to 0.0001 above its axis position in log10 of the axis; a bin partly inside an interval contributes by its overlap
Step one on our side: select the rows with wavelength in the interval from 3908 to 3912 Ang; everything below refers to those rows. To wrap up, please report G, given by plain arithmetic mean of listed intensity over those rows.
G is 2.60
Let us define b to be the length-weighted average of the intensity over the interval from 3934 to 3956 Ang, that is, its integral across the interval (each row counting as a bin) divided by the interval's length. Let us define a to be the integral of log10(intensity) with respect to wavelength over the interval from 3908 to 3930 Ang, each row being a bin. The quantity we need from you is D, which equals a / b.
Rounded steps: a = 8.9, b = 2.32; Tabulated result 3.8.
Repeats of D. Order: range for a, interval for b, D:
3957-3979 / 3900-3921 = 2.2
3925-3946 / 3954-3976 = 4.4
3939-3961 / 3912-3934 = 3.2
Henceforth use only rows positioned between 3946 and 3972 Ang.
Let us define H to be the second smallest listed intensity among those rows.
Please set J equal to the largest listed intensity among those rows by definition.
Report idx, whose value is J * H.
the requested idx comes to 3.8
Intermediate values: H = 1.672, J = 2.276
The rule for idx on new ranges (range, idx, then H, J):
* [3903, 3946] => 6.0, 2.199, 2.718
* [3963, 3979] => 2.6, 1.448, 1.814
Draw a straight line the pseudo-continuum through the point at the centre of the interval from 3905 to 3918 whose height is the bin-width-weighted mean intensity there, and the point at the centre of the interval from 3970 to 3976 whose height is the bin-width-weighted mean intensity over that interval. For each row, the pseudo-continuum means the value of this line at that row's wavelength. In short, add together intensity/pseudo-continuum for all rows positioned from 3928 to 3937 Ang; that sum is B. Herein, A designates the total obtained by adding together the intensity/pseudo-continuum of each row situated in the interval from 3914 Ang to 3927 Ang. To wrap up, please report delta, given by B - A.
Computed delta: -2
